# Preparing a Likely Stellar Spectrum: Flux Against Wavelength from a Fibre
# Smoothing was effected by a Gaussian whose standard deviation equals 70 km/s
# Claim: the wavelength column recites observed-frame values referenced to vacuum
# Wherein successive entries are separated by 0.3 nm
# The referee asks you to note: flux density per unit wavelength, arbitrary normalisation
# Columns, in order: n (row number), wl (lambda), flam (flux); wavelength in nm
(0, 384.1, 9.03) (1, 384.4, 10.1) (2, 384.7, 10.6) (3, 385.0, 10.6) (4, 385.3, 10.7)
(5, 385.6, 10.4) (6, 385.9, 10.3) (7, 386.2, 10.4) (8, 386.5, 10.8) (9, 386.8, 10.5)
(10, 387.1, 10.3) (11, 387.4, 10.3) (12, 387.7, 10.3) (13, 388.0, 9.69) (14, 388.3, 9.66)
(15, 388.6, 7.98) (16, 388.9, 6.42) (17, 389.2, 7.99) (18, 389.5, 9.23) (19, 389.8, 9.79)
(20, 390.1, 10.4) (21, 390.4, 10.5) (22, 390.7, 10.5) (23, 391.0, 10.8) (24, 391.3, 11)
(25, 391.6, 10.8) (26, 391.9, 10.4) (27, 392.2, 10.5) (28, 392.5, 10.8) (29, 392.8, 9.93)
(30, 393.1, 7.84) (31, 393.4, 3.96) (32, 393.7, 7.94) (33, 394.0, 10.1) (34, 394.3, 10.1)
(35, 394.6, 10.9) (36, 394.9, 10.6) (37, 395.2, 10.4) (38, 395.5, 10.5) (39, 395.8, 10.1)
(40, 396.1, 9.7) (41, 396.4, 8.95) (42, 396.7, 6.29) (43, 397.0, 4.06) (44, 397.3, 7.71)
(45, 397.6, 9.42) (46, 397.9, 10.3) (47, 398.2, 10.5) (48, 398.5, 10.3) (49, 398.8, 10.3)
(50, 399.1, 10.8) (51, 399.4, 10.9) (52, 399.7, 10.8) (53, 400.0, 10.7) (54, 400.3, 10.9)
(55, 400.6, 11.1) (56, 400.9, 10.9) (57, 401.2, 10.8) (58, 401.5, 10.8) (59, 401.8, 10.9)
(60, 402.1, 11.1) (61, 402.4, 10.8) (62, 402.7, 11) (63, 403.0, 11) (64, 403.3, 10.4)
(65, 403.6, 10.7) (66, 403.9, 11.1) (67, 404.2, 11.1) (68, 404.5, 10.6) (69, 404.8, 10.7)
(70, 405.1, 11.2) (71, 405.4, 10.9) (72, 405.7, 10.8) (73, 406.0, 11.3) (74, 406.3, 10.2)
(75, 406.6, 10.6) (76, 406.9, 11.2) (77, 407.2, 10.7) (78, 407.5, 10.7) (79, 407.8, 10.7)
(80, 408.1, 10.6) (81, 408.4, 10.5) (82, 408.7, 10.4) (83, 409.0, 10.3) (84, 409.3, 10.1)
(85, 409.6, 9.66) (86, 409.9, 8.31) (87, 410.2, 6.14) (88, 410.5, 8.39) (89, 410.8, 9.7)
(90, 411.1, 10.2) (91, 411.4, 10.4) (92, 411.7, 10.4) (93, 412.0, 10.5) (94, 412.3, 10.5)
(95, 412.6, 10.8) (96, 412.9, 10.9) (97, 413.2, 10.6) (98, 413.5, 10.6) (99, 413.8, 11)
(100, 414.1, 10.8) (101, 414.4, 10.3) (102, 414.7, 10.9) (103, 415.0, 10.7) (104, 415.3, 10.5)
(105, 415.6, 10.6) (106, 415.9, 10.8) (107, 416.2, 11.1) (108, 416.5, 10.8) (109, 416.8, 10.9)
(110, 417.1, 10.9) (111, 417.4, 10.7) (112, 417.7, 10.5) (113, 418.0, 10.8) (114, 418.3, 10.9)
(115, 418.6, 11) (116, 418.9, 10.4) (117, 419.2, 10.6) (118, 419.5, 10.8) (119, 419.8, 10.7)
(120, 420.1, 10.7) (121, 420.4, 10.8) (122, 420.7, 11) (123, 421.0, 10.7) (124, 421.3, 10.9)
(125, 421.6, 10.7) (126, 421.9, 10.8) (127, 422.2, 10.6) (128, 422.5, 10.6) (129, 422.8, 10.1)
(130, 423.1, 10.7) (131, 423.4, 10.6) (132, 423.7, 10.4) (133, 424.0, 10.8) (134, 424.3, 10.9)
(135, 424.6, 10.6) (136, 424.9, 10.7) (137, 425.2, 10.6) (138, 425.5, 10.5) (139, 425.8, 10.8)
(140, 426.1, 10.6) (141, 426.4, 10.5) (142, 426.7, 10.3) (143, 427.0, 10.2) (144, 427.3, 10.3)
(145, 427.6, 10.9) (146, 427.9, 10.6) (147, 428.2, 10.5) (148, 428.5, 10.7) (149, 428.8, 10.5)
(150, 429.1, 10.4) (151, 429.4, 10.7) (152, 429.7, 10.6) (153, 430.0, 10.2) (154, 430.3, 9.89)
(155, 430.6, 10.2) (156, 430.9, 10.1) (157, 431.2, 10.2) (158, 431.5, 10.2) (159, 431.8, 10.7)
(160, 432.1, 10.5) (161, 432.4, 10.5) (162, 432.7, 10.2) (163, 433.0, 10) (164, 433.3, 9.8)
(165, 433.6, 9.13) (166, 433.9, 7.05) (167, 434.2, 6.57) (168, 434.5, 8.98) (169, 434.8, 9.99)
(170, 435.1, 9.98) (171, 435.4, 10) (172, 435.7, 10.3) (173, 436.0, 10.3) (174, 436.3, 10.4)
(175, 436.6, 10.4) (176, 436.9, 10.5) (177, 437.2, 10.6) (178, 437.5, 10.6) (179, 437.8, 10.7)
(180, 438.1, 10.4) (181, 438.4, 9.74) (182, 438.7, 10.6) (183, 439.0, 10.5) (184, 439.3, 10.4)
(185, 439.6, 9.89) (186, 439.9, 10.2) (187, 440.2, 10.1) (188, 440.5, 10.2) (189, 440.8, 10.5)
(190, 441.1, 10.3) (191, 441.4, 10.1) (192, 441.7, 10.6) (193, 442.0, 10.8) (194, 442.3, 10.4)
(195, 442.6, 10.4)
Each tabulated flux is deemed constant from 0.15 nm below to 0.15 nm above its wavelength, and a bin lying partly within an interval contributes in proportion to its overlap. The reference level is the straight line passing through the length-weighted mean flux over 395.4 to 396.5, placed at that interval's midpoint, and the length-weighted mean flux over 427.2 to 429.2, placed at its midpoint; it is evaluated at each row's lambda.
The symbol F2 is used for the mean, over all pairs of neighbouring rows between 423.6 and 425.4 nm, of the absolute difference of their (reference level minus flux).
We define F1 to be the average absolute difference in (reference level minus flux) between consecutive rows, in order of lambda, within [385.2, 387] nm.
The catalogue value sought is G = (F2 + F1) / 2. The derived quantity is 0.22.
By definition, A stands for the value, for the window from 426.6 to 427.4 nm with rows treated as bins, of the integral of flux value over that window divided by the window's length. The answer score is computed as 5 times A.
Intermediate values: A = 10.3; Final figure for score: 51.3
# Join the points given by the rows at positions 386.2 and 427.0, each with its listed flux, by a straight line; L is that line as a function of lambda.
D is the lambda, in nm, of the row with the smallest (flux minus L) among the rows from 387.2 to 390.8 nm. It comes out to 388.9 nm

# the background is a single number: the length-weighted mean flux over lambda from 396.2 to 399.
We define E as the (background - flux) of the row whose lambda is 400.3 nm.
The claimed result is -2.2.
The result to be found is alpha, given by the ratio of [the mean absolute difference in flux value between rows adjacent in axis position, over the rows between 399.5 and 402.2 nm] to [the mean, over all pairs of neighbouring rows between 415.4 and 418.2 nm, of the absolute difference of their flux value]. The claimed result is 0.69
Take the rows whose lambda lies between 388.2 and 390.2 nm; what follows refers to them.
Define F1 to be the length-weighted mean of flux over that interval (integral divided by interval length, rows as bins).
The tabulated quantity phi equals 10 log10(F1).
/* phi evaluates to 9.4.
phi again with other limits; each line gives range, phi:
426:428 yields 10.2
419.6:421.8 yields 10.3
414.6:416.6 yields 10.3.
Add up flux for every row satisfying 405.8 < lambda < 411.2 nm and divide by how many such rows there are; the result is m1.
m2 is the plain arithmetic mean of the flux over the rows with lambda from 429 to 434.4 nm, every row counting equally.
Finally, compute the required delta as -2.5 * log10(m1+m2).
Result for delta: -3.24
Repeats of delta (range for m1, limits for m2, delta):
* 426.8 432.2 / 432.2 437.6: -3.26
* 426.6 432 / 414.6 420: -3.31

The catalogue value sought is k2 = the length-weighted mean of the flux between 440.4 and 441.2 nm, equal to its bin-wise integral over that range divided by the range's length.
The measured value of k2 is 10.3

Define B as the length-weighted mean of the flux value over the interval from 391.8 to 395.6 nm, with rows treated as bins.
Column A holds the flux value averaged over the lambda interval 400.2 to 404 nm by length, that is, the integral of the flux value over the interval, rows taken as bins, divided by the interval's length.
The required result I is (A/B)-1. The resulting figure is 0.14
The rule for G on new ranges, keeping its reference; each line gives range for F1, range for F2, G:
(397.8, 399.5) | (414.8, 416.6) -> 0.21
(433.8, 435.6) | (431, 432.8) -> 0.49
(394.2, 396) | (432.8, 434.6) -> 0.77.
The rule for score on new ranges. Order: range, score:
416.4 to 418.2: 53.8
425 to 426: 53.2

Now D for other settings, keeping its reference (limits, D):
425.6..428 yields 427.0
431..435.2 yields 434.2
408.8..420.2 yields 410.2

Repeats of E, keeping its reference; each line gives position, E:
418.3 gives -2.2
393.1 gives 0.9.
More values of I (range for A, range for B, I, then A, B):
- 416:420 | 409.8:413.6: 0.10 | 10.8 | 9.8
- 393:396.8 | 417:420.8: -0.16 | 9.1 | 10.7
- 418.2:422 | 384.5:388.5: 0.04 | 10.8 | 10.3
